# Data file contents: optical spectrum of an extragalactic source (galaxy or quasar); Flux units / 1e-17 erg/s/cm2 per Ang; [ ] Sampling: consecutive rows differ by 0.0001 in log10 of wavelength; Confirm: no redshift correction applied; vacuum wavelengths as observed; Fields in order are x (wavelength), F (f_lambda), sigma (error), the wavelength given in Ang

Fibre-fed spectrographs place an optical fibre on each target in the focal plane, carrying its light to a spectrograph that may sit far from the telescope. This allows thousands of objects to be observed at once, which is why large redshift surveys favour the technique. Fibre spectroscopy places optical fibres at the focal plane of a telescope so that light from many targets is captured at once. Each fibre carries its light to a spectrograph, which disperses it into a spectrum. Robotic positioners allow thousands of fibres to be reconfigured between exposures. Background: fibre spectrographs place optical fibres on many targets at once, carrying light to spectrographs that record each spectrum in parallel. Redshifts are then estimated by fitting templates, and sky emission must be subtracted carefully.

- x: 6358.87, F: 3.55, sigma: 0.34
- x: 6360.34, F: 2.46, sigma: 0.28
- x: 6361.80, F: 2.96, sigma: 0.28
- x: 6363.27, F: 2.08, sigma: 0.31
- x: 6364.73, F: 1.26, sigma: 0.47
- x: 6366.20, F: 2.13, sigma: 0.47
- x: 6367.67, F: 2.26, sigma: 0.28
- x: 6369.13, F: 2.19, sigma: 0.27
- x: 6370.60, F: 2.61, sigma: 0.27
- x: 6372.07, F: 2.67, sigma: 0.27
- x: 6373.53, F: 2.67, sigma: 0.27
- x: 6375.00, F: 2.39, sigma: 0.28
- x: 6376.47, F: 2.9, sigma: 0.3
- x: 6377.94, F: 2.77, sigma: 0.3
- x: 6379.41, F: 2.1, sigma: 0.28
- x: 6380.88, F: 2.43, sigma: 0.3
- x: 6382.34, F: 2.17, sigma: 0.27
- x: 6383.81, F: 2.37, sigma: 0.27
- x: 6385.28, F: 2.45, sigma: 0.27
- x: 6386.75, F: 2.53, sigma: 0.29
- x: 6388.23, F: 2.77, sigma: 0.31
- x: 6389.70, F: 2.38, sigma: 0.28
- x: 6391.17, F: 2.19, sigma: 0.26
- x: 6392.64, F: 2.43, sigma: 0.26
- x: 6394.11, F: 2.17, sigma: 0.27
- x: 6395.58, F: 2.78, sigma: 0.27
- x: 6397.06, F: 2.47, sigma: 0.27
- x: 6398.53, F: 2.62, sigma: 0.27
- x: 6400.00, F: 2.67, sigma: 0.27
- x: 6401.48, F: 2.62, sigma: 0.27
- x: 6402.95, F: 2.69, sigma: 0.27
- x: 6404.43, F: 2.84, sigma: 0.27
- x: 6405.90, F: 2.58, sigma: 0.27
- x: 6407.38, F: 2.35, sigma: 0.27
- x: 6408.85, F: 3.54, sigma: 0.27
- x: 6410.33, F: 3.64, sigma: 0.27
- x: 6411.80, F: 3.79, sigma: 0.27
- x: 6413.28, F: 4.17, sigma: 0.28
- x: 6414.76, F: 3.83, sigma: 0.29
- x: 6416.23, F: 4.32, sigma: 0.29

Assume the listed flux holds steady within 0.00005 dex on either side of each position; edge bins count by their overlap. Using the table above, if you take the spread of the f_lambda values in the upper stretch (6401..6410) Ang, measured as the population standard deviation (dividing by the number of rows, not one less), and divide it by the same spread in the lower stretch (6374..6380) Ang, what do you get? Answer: 1.2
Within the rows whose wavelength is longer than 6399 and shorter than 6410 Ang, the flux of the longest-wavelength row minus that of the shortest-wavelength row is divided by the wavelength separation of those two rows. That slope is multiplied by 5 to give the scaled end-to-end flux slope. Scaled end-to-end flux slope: 0.5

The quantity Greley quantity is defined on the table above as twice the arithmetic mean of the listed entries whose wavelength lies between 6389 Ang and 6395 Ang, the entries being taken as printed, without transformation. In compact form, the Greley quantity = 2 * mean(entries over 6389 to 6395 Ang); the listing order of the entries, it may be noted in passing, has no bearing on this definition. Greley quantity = 4.6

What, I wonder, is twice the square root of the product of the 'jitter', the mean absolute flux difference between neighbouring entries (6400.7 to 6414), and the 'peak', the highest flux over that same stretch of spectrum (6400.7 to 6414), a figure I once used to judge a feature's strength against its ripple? 2.3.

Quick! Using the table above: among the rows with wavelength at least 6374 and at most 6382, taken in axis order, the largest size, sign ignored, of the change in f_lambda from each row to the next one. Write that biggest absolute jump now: 0.67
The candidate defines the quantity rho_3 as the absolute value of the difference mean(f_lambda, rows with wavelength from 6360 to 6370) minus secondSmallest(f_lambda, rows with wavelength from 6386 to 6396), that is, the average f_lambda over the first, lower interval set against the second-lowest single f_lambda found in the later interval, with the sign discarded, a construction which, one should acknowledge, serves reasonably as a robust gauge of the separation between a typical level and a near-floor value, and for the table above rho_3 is 0.00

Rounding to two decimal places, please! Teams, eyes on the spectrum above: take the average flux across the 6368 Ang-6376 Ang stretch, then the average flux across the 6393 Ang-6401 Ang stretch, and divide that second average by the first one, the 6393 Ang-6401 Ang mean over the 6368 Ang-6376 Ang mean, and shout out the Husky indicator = 1.01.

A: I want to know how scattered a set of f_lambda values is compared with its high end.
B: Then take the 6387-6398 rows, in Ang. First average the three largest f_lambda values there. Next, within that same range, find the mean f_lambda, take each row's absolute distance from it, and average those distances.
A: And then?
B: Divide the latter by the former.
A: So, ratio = 0.070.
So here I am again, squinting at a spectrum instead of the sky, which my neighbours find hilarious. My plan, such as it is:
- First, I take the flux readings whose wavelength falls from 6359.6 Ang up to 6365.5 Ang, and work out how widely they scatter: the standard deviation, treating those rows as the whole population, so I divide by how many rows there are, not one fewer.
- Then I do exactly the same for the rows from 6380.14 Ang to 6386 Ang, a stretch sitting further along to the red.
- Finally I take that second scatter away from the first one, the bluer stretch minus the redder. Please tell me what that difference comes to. 0.510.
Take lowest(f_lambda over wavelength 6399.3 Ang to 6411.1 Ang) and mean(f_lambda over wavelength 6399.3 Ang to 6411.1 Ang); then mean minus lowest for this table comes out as 0.52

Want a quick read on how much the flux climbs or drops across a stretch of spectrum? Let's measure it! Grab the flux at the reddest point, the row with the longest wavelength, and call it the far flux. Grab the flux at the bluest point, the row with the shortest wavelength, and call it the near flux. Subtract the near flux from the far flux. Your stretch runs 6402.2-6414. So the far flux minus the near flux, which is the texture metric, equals 1.5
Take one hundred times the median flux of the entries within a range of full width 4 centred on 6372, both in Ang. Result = 267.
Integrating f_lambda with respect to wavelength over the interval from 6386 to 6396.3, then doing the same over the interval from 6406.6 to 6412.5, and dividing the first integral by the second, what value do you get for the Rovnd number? 1.29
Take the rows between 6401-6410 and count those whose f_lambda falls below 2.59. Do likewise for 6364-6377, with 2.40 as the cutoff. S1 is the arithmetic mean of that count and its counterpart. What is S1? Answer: 3.5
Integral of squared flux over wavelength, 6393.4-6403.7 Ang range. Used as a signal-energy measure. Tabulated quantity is 69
